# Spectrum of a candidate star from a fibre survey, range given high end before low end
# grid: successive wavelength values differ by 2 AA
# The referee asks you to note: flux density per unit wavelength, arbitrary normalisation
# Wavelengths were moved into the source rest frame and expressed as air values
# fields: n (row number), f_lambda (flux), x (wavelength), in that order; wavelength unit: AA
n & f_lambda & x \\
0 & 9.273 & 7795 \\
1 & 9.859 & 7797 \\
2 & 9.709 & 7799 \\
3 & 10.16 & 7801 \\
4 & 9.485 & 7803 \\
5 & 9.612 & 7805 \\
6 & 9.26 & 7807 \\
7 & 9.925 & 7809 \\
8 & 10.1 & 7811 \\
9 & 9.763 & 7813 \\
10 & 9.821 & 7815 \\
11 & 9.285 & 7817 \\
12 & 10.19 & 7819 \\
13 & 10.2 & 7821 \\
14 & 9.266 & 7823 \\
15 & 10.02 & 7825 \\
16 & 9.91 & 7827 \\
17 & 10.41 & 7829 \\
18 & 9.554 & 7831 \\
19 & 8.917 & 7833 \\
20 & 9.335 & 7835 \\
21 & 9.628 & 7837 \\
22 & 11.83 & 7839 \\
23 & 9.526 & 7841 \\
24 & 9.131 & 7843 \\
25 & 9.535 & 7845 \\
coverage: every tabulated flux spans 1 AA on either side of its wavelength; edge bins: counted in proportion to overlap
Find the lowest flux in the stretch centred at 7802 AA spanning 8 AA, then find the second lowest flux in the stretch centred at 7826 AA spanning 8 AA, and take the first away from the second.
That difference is 0.4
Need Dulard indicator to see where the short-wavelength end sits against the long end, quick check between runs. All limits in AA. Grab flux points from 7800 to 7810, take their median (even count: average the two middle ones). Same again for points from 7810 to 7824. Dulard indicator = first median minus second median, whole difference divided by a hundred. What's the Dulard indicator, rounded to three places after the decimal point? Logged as -0.002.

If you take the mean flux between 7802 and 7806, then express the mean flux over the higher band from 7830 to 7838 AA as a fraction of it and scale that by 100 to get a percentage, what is 98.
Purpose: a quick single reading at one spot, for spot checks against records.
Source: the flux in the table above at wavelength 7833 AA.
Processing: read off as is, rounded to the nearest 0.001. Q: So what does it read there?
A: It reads 8.917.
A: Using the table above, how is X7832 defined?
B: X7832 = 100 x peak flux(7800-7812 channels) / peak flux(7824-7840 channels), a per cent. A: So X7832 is 86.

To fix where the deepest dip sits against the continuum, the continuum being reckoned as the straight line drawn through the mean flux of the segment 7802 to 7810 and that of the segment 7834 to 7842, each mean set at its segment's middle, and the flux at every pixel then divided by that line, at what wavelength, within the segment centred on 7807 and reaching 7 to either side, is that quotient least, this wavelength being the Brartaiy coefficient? 7807 AA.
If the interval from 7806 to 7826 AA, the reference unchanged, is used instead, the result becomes 7823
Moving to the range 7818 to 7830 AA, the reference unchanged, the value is 7823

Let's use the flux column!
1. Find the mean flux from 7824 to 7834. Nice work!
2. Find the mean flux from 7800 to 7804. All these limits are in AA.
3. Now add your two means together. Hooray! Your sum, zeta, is 19.6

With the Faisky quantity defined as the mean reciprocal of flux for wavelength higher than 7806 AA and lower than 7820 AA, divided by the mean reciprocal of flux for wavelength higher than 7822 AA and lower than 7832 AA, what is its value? 1.007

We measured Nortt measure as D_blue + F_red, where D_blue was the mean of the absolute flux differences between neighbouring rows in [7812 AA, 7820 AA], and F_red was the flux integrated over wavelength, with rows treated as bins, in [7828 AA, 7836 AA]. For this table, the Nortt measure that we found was 76.9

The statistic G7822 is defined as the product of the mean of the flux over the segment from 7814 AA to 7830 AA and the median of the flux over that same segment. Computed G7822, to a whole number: 99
